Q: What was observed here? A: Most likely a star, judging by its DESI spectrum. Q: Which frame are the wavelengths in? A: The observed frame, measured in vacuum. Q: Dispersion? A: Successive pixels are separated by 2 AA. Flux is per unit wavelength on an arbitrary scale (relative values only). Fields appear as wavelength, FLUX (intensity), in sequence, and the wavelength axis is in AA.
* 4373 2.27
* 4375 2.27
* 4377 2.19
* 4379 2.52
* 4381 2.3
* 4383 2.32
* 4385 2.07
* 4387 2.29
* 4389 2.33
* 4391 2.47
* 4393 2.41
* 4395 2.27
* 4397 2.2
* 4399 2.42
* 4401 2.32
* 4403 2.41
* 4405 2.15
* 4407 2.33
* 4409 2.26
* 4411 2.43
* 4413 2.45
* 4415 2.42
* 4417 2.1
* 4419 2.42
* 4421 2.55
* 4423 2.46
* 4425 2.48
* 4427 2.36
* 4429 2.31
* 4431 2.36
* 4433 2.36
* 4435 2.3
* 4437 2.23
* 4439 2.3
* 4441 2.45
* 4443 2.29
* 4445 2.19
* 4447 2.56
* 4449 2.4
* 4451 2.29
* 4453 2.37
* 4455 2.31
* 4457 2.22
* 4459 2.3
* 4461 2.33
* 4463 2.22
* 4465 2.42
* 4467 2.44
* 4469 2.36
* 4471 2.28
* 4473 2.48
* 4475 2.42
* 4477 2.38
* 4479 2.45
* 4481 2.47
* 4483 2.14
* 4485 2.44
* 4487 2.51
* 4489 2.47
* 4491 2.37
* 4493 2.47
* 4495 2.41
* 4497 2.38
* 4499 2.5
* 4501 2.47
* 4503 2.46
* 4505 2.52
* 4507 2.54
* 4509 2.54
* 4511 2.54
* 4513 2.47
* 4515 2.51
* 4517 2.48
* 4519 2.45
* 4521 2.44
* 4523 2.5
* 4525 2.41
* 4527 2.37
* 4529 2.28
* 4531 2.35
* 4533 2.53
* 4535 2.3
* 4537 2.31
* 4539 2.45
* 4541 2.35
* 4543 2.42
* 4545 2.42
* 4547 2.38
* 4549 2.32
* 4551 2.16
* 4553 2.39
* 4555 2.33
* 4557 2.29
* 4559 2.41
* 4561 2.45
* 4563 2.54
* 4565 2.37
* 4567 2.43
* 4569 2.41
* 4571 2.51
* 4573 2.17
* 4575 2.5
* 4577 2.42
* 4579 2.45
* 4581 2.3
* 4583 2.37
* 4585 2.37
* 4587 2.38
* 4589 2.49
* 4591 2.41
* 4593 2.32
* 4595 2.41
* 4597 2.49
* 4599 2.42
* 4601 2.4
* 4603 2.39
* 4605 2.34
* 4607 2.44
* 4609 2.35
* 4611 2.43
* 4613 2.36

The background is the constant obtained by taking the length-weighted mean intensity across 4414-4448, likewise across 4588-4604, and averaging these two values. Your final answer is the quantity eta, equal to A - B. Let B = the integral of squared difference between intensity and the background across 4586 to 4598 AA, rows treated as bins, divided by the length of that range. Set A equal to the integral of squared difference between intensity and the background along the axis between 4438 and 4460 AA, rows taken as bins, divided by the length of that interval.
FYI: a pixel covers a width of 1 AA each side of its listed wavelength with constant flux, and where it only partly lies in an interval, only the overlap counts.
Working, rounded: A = 0.0130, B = 0.0044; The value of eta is 0.0086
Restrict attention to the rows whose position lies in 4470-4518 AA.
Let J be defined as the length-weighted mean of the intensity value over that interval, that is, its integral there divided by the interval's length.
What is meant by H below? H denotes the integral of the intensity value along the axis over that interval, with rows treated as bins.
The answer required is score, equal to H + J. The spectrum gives 120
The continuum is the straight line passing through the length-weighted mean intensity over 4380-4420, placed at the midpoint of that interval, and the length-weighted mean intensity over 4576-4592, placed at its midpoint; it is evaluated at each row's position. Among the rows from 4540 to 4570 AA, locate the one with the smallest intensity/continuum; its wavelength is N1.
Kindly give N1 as 4551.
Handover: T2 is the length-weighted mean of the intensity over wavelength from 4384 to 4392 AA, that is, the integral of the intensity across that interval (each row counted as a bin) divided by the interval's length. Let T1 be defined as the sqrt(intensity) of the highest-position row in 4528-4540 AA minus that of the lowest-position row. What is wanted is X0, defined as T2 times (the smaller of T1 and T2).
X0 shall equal 0.13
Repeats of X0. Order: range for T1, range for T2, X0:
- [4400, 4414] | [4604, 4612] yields 0.10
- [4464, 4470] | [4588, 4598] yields -0.05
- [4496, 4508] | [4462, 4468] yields 0.12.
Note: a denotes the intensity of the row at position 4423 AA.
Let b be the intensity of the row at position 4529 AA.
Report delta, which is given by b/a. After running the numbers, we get 0.93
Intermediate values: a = 2.46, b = 2.28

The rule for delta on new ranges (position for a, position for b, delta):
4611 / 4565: 0.98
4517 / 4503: 0.99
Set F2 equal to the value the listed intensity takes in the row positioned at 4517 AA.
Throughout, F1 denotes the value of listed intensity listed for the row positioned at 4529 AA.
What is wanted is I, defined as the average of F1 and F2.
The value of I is 2.38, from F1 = 2.28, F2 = 2.48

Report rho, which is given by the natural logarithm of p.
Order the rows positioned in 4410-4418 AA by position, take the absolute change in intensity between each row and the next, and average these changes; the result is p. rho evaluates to -2.1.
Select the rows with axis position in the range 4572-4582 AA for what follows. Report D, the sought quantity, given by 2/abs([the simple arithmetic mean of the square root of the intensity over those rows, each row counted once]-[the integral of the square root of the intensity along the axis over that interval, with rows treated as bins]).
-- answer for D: 0.14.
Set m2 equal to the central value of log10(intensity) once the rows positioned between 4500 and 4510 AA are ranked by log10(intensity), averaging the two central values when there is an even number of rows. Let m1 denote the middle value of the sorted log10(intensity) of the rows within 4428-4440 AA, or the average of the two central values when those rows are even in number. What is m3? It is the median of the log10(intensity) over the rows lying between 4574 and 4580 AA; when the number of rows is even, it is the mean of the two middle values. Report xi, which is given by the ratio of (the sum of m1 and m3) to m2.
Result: 1.87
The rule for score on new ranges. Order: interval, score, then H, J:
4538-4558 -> 49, 47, 2.35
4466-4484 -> 45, 43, 2.38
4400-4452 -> 125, 122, 2.35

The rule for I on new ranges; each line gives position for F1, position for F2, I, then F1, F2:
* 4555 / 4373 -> 2.30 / 2.33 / 2.27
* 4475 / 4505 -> 2.47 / 2.42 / 2.52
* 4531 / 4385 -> 2.21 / 2.35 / 2.07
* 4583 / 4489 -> 2.42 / 2.37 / 2.47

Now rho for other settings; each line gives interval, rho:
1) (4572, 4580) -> -1.9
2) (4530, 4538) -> -2.0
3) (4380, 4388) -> -1.8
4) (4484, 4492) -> -2.7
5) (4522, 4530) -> -2.6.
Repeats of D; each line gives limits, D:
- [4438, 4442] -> 0.43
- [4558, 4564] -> 0.25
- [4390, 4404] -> 0.10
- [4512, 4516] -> 0.42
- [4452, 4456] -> 0.44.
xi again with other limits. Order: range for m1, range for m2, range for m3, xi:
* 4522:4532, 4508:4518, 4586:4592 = 1.89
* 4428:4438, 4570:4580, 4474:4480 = 1.92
